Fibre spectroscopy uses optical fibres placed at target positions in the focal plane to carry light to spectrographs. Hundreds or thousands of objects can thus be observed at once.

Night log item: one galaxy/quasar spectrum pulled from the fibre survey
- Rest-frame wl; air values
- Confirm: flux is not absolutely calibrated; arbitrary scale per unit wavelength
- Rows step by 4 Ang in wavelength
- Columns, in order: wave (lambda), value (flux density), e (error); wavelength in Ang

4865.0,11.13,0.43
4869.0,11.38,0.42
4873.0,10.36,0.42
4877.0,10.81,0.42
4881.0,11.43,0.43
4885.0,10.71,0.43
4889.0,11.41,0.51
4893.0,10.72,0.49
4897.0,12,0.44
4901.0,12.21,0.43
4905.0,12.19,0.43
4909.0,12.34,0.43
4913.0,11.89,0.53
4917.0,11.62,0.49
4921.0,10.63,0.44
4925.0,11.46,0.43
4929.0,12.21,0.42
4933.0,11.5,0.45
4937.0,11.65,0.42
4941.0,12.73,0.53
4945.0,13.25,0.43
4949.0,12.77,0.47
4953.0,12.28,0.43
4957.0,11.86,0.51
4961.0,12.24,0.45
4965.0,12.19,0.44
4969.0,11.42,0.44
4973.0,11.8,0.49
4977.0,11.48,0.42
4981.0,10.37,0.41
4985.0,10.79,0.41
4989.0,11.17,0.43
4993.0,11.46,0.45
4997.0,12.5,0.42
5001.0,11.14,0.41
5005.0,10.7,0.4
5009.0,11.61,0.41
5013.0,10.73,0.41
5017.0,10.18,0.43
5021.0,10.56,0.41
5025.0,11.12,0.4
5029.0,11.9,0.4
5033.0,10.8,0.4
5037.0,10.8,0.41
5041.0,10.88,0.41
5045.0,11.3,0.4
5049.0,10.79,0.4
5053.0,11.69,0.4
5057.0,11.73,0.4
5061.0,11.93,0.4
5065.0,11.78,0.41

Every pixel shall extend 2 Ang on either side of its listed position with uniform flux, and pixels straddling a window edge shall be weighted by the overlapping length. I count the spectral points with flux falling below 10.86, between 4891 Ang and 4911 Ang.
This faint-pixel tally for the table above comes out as 1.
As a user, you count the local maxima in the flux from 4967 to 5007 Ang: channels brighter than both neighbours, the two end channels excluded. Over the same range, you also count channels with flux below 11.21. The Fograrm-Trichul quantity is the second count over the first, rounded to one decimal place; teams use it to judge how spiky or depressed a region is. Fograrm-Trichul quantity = 2.5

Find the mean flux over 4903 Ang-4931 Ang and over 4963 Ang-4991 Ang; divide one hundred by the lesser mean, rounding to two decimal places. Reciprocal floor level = 8.84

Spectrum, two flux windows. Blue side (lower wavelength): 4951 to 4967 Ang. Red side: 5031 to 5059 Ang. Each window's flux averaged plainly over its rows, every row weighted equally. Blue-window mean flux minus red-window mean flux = 1.0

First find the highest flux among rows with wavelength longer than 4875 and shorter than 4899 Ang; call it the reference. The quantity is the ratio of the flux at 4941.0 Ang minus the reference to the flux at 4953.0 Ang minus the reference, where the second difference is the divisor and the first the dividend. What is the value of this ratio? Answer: 3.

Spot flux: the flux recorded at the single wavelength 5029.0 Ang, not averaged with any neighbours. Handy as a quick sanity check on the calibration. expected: 11.9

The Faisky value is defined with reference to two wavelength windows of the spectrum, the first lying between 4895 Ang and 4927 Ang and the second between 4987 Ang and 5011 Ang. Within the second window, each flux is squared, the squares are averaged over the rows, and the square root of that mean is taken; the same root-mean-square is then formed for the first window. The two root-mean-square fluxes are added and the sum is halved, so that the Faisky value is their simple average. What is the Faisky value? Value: 11.6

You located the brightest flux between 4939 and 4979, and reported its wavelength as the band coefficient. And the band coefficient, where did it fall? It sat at 4945.0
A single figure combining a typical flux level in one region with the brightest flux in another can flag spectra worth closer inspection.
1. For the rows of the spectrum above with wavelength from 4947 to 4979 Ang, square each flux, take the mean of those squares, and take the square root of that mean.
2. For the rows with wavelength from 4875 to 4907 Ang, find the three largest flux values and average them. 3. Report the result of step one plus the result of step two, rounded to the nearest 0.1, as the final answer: 24.1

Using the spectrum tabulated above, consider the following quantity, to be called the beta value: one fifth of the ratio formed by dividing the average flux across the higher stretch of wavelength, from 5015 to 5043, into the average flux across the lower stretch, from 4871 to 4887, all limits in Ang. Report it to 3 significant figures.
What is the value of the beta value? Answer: 0.199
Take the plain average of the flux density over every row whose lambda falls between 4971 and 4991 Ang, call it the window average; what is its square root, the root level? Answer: 3.33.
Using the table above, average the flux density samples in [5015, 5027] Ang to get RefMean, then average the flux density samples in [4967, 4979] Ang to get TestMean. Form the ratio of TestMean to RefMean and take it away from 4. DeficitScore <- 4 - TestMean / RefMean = 2.91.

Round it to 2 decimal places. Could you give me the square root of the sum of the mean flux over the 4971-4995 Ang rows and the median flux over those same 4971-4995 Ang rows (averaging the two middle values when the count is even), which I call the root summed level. 4.74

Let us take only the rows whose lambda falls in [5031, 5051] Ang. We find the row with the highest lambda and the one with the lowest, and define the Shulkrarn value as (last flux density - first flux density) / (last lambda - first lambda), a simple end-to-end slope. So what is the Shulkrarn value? 0.00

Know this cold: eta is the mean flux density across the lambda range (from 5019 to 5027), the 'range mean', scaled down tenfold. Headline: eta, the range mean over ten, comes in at 1.08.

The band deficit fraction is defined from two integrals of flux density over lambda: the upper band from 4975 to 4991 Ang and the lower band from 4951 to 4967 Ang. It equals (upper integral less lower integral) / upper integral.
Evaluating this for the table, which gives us -0.11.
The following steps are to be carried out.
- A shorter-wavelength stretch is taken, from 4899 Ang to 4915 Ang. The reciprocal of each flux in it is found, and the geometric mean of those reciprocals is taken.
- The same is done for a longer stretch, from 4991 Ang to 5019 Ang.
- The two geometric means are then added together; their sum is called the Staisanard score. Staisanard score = 0.172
